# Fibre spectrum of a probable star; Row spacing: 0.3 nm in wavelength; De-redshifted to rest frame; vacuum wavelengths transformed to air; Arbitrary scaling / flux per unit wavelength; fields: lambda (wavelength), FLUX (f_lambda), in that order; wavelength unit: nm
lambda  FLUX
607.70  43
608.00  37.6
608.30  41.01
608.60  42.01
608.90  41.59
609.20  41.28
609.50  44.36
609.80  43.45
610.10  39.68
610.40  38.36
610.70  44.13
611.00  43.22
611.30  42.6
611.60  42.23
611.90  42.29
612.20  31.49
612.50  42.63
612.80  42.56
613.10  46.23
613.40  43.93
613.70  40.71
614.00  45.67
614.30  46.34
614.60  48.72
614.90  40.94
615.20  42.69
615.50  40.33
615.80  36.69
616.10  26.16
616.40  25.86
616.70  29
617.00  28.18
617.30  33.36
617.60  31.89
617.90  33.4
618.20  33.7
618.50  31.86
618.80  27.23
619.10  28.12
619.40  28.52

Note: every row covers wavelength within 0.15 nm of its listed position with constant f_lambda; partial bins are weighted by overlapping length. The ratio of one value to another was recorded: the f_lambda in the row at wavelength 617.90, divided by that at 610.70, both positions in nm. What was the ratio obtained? 0.76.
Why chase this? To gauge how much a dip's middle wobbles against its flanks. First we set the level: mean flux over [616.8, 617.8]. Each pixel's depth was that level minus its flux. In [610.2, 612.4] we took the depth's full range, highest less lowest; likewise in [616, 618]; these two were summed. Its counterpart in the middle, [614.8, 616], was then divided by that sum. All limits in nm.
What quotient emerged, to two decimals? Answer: 0.30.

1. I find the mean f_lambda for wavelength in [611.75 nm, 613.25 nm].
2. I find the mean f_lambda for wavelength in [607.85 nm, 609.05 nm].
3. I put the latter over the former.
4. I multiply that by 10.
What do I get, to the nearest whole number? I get 10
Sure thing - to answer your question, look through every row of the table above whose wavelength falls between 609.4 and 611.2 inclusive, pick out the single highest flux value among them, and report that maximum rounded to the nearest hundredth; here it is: 44.36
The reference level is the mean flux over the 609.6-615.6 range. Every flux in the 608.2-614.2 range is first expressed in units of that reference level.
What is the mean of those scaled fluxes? 0.990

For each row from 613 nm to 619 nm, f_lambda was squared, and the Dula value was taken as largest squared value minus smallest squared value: 1705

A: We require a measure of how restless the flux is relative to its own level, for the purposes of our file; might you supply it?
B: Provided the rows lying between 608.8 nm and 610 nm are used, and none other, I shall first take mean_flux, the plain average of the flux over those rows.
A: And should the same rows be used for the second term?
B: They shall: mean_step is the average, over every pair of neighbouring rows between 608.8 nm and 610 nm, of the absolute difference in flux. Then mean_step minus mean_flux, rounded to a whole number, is -41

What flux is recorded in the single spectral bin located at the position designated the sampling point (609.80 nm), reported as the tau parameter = 43.45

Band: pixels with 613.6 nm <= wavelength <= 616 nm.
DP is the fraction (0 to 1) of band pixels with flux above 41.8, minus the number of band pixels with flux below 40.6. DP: -1.5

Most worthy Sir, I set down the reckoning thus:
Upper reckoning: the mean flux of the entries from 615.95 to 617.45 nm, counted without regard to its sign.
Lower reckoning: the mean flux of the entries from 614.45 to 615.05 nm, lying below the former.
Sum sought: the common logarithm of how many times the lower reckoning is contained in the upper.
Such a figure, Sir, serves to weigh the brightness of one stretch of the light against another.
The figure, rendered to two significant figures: -0.20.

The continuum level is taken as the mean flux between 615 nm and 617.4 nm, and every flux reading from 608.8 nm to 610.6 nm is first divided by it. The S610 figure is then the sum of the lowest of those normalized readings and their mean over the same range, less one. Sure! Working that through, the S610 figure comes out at 1.43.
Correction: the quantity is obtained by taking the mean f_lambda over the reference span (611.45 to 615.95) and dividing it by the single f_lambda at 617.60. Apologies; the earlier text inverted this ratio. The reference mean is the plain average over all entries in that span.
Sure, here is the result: 1.32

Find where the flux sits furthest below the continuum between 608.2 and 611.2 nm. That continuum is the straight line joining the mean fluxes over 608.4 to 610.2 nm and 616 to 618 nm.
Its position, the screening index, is 608.30 nm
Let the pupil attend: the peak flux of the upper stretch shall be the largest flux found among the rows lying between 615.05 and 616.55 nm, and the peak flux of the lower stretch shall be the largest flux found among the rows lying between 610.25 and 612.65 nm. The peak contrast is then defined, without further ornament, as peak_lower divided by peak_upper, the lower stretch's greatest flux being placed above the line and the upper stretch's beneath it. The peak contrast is 1.03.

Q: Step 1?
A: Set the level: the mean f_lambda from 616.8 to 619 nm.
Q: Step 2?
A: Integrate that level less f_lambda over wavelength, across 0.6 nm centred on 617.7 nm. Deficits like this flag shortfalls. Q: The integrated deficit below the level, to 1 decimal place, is -0.8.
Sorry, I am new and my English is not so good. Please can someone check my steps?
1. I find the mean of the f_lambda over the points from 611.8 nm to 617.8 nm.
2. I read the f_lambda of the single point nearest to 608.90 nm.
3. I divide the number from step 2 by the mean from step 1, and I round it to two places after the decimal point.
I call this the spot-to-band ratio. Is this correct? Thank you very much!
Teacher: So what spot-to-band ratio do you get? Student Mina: 1.09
